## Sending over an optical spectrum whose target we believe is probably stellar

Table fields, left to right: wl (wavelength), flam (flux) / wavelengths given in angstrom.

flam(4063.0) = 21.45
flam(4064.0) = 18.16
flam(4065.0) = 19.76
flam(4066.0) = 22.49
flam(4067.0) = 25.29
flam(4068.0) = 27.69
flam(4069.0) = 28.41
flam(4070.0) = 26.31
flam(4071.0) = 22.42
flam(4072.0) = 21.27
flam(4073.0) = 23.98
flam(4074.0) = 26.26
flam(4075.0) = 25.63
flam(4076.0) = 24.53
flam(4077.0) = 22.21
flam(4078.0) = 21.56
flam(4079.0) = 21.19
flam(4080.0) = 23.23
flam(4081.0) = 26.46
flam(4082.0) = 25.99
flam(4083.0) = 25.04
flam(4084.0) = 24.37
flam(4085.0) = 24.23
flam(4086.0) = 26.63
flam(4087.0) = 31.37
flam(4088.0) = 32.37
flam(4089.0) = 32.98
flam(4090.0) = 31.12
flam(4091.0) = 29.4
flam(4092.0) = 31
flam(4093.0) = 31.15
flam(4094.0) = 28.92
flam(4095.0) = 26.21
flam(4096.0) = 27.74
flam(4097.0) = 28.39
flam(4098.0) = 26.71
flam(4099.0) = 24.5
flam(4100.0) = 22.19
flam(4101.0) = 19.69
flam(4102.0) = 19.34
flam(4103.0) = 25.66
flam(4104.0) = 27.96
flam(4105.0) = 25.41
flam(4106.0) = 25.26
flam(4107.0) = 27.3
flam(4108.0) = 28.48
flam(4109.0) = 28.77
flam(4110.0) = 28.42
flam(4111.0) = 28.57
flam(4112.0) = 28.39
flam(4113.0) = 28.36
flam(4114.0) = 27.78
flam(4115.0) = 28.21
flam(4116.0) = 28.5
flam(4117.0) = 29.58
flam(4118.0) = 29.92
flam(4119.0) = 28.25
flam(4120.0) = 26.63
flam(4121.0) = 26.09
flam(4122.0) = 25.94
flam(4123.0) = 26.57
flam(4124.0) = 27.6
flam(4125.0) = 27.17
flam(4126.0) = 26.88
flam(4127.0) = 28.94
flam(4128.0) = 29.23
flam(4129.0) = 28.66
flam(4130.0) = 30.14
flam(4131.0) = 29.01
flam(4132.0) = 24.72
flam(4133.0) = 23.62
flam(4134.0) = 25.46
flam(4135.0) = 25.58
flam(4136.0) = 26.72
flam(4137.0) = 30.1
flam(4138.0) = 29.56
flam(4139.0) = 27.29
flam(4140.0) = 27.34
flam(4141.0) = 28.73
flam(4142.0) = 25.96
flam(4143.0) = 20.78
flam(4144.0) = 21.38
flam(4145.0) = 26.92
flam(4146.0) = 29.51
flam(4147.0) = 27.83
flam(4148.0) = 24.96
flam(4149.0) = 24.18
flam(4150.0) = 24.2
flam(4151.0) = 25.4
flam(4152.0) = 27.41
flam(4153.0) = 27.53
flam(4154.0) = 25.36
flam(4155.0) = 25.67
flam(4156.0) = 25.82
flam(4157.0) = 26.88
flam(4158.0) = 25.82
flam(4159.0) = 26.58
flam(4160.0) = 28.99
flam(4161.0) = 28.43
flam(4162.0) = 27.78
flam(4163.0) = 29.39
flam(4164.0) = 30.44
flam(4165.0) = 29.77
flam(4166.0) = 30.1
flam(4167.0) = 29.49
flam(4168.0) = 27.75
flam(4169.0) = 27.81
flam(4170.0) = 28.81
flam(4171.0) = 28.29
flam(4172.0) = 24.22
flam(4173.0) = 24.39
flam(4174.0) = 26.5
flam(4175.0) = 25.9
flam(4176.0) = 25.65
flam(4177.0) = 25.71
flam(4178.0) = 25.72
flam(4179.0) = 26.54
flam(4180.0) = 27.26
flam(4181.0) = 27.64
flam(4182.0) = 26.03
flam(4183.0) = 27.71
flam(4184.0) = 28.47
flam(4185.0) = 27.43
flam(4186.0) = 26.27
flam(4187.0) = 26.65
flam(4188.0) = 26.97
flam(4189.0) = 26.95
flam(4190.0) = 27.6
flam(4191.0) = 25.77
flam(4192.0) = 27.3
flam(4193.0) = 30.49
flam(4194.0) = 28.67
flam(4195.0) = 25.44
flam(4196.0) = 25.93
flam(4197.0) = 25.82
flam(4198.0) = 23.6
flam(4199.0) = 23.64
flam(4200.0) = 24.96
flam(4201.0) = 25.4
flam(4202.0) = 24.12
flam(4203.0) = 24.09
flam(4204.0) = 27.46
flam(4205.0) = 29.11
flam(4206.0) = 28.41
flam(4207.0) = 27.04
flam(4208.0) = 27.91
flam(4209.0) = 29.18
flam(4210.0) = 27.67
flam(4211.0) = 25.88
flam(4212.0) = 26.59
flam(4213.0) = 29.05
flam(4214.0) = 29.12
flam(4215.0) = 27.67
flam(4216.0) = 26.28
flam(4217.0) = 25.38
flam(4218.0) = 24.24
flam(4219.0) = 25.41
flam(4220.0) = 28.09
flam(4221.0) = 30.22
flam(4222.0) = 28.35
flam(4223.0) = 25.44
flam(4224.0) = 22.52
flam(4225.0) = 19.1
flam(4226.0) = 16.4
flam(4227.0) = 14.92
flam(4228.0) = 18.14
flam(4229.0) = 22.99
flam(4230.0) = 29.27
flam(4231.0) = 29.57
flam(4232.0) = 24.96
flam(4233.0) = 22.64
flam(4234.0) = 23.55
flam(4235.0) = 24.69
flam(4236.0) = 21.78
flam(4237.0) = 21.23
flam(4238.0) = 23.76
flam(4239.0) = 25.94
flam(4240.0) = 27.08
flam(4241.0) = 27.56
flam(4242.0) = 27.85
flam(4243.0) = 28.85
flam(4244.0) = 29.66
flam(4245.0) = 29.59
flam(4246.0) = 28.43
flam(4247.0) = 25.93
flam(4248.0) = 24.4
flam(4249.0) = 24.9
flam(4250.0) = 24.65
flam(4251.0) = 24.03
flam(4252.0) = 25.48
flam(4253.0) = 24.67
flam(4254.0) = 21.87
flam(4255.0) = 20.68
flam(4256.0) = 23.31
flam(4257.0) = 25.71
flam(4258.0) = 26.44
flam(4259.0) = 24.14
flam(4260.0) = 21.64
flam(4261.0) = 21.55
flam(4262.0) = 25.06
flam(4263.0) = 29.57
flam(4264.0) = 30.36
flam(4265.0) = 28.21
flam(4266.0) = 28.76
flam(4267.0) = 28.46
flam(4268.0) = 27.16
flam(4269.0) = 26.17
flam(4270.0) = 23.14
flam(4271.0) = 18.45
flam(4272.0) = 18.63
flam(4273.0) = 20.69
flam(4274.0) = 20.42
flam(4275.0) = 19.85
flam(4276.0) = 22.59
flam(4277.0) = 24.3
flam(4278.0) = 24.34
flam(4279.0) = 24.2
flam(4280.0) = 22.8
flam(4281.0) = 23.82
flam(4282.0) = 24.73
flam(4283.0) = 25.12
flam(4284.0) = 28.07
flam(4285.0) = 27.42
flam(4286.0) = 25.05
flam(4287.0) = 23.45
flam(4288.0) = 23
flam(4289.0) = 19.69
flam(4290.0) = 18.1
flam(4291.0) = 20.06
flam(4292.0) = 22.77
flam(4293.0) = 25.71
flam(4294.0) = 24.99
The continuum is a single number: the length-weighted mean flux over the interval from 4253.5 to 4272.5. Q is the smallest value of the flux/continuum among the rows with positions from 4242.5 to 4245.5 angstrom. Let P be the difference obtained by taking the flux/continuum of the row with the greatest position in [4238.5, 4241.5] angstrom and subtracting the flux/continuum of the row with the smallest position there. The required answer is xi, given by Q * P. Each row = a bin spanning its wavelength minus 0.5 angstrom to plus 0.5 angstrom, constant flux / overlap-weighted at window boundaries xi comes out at 0.08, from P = 0.07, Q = 1.17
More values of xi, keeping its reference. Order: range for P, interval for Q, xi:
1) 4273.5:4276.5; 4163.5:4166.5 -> 0.11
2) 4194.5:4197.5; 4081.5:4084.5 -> 0.02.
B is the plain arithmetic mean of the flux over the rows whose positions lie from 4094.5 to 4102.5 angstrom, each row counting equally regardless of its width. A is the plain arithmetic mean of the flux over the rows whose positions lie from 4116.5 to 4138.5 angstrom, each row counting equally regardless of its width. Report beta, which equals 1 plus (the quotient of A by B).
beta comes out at 2.13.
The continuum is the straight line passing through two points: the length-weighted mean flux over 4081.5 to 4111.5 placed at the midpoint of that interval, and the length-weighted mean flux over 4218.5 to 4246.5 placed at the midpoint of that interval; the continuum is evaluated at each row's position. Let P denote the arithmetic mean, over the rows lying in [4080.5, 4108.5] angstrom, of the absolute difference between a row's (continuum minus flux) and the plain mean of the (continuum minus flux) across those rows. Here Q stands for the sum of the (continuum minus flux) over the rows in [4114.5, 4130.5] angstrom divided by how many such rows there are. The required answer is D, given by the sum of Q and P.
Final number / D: 1.4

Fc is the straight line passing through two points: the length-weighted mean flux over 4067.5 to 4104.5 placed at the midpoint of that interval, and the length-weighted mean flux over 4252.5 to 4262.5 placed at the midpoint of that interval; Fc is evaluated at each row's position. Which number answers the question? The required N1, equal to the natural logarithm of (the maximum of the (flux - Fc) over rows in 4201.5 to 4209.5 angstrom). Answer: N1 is 1.60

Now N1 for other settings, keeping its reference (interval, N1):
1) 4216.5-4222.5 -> 1.82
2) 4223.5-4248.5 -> 1.78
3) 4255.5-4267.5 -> 1.94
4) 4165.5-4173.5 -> 1.65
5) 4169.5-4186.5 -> 1.39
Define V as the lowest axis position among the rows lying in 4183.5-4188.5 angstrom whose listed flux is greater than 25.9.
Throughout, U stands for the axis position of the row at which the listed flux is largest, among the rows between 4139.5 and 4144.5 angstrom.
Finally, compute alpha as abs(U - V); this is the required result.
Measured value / 43 angstrom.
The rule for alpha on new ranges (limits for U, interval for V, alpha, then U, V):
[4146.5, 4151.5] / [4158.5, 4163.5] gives 12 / 4147.0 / 4159.0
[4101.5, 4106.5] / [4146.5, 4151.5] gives 43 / 4104.0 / 4147.0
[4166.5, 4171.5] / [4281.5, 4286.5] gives 117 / 4167.0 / 4284.0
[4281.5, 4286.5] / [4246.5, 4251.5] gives 37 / 4284.0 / 4247.0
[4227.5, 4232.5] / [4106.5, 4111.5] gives 124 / 4231.0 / 4107.0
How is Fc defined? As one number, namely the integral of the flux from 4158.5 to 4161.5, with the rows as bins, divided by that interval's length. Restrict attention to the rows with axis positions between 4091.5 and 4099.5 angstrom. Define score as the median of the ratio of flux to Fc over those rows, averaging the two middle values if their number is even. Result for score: 1.00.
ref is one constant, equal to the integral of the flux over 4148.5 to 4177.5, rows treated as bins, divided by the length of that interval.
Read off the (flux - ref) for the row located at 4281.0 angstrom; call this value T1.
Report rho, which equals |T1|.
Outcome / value 3.2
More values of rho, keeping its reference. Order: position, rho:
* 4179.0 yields 0.5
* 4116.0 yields 1.5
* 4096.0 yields 0.7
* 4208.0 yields 0.9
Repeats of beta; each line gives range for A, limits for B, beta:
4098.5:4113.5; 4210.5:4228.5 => 2.05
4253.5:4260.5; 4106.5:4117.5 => 1.82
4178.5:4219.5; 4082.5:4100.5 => 1.96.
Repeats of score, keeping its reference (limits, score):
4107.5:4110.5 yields 1.02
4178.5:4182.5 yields 0.96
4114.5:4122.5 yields 1.01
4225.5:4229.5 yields 0.62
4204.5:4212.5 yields 0.99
